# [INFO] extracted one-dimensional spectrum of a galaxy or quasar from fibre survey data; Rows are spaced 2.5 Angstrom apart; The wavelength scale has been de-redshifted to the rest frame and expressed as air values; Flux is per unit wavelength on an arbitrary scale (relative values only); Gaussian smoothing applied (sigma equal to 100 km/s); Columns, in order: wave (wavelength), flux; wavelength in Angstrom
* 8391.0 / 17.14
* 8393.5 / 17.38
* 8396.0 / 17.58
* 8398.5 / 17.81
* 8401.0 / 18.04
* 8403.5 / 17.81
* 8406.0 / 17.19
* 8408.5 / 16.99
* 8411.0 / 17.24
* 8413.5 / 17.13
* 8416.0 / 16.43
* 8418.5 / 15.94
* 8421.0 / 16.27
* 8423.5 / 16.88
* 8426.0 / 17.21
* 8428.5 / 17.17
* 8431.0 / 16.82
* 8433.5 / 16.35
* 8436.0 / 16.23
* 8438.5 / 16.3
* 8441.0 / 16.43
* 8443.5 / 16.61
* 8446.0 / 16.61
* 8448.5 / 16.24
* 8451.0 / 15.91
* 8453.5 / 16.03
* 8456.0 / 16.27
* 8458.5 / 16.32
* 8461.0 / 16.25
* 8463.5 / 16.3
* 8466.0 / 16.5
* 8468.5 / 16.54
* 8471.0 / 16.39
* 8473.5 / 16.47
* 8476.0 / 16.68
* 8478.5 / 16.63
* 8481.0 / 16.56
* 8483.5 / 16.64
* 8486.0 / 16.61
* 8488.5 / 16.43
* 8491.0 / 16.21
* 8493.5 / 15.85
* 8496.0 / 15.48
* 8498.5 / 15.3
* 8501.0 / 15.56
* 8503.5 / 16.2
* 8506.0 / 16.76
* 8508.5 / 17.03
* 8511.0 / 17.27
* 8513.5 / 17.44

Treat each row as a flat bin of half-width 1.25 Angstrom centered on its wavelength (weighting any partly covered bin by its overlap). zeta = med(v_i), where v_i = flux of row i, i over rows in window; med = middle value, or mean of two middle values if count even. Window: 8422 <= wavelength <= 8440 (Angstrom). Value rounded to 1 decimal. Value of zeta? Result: 16.8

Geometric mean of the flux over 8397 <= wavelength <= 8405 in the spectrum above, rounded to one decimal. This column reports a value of 17.9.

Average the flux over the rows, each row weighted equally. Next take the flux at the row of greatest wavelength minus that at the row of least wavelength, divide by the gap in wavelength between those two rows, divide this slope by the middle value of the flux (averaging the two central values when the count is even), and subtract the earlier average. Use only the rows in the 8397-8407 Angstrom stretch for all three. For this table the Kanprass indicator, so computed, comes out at -17.7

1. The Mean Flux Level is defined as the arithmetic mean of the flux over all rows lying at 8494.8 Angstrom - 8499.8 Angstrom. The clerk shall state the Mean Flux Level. 15.39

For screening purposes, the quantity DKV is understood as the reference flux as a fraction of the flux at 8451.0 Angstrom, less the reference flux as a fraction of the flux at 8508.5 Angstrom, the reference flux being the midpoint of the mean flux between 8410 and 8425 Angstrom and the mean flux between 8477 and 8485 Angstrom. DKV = 0.069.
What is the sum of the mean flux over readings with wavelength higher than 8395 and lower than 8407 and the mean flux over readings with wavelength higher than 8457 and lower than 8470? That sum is 34.1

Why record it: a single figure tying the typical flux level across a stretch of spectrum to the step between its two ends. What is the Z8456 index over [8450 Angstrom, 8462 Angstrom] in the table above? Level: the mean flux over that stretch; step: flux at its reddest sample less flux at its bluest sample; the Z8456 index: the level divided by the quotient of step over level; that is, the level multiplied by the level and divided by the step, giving 768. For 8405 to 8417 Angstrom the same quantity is -380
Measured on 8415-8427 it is 351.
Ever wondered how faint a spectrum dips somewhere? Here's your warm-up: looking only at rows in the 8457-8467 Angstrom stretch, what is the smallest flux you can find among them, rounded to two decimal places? 16.25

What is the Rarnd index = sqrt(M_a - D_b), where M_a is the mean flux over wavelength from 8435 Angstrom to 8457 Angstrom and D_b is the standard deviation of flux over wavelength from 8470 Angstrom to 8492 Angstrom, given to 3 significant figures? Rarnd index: 4.02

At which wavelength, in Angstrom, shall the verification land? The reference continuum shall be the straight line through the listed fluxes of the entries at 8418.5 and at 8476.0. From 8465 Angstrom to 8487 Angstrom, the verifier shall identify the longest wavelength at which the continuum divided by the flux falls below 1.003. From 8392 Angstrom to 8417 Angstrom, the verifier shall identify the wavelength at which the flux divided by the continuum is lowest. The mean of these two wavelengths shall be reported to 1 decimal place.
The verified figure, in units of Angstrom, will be 8446.0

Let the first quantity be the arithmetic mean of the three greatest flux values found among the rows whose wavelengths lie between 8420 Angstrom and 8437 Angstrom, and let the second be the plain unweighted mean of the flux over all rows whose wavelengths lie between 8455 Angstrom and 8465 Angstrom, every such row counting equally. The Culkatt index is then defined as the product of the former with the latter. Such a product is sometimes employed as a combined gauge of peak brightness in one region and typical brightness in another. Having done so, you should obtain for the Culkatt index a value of 278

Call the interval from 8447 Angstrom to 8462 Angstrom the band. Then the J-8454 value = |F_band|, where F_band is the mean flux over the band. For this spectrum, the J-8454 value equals 16.2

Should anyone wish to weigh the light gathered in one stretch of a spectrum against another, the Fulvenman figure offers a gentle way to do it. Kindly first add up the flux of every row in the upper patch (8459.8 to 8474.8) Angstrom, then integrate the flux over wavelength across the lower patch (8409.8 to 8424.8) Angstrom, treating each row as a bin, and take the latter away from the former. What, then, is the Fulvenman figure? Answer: -151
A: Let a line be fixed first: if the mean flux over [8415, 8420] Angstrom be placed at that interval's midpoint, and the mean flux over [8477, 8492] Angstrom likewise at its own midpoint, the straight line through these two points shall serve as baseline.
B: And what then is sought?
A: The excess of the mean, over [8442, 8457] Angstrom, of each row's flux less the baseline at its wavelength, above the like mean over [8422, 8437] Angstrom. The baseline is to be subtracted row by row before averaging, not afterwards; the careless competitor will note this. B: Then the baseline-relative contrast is -0.60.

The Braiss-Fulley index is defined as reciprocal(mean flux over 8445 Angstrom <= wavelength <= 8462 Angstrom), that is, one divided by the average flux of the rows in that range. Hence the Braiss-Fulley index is 0.0616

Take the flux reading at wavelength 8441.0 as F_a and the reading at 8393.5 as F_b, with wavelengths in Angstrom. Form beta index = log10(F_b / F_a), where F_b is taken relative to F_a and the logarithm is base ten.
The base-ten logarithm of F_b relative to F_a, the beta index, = 0.024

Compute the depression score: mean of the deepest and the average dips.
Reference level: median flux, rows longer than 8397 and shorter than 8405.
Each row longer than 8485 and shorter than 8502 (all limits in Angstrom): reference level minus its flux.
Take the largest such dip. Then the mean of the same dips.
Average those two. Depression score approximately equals 2.2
